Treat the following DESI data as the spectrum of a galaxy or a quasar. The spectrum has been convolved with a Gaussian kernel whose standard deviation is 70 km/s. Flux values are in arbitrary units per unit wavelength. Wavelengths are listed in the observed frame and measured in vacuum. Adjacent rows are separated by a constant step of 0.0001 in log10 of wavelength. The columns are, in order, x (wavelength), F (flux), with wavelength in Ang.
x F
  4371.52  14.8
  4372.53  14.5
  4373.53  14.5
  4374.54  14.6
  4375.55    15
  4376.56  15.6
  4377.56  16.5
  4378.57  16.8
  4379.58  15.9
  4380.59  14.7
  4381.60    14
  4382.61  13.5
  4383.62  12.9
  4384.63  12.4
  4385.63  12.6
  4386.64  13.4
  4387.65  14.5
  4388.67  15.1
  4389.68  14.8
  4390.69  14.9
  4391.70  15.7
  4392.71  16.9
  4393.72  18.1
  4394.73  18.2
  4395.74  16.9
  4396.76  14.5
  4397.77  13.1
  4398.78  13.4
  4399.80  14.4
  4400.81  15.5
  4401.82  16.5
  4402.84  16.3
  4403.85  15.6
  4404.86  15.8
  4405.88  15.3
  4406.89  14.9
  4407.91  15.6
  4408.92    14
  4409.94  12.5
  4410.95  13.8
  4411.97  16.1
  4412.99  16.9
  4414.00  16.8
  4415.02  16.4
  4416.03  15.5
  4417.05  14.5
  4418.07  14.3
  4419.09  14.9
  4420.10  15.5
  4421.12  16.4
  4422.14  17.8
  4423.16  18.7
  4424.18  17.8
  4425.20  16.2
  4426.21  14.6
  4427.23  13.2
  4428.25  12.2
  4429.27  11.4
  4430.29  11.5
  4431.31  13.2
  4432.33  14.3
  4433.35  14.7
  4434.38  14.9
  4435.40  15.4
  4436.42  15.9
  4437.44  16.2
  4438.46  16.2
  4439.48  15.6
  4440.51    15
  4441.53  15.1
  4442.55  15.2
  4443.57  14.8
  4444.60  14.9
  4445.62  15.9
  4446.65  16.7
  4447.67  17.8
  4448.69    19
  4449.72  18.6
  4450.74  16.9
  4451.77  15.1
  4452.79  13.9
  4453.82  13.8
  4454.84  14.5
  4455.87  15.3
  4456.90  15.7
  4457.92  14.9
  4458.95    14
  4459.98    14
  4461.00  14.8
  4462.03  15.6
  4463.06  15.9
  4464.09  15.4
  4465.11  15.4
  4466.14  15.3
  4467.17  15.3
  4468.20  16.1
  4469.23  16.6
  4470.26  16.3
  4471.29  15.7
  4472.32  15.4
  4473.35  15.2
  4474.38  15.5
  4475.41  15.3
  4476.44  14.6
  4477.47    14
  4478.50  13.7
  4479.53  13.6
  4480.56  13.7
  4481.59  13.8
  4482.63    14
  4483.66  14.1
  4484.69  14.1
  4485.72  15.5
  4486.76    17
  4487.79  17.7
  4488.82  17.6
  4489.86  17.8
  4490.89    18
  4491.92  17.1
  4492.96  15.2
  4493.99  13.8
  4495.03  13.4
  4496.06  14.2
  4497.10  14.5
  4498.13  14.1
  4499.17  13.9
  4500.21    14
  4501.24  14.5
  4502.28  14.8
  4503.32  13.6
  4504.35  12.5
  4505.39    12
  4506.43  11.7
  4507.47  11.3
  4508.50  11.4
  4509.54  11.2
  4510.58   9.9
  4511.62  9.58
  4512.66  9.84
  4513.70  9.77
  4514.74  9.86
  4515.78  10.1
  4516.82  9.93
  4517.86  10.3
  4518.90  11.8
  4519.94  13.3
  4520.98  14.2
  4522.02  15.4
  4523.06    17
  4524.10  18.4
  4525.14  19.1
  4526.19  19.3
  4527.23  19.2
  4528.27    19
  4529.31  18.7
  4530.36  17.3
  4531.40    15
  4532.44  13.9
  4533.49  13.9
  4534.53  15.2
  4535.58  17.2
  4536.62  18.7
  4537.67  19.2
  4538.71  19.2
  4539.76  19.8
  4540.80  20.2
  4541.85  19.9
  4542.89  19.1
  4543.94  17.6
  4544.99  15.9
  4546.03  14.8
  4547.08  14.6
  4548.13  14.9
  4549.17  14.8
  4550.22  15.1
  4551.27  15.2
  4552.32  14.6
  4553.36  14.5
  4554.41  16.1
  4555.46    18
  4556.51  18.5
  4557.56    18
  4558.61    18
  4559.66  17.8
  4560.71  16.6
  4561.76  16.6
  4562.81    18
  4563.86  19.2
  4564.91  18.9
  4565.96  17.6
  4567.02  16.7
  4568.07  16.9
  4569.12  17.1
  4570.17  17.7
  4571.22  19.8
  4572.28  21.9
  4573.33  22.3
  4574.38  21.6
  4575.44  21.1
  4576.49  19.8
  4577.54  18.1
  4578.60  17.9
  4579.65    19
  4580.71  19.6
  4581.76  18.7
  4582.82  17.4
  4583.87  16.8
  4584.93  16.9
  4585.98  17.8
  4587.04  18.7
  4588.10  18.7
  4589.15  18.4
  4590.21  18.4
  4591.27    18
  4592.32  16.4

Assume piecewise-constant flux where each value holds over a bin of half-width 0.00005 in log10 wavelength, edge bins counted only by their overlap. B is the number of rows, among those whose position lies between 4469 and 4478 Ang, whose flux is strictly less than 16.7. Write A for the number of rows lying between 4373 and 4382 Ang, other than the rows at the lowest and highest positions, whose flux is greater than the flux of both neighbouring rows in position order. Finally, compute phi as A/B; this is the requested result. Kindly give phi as 0.111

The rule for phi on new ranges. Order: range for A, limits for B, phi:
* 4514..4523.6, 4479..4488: 0.143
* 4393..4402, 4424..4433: 0.125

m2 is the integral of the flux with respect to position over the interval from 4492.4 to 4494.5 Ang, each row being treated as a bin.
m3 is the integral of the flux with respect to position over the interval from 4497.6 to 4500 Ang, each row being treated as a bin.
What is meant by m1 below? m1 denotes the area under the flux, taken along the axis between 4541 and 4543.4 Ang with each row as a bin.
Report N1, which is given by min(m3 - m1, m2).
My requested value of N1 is -13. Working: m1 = 47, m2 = 31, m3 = 34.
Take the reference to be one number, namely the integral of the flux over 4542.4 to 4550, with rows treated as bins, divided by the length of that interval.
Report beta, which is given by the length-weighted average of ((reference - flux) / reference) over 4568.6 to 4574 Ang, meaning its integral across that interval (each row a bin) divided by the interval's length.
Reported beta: -0.25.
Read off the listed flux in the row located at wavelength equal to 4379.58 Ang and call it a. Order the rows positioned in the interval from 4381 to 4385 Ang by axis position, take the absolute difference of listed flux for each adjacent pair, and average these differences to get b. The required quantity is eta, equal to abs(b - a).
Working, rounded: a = 15.9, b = 0.5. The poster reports 15.4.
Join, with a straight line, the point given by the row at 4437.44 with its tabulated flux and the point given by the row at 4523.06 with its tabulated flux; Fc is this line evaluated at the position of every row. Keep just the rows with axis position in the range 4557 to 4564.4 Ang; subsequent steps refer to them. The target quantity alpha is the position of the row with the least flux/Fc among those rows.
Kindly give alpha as 4561.76 Ang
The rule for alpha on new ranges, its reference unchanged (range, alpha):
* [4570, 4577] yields 4570.17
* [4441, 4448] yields 4443.57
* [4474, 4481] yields 4479.53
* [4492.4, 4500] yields 4495.03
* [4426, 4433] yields 4429.27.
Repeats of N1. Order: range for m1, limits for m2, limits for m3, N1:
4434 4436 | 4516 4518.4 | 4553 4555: 0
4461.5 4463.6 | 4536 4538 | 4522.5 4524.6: 4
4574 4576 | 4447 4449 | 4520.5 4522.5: -13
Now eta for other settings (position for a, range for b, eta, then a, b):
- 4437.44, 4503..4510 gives 15.8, 16.2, 0.4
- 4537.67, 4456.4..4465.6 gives 18.7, 19.2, 0.5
